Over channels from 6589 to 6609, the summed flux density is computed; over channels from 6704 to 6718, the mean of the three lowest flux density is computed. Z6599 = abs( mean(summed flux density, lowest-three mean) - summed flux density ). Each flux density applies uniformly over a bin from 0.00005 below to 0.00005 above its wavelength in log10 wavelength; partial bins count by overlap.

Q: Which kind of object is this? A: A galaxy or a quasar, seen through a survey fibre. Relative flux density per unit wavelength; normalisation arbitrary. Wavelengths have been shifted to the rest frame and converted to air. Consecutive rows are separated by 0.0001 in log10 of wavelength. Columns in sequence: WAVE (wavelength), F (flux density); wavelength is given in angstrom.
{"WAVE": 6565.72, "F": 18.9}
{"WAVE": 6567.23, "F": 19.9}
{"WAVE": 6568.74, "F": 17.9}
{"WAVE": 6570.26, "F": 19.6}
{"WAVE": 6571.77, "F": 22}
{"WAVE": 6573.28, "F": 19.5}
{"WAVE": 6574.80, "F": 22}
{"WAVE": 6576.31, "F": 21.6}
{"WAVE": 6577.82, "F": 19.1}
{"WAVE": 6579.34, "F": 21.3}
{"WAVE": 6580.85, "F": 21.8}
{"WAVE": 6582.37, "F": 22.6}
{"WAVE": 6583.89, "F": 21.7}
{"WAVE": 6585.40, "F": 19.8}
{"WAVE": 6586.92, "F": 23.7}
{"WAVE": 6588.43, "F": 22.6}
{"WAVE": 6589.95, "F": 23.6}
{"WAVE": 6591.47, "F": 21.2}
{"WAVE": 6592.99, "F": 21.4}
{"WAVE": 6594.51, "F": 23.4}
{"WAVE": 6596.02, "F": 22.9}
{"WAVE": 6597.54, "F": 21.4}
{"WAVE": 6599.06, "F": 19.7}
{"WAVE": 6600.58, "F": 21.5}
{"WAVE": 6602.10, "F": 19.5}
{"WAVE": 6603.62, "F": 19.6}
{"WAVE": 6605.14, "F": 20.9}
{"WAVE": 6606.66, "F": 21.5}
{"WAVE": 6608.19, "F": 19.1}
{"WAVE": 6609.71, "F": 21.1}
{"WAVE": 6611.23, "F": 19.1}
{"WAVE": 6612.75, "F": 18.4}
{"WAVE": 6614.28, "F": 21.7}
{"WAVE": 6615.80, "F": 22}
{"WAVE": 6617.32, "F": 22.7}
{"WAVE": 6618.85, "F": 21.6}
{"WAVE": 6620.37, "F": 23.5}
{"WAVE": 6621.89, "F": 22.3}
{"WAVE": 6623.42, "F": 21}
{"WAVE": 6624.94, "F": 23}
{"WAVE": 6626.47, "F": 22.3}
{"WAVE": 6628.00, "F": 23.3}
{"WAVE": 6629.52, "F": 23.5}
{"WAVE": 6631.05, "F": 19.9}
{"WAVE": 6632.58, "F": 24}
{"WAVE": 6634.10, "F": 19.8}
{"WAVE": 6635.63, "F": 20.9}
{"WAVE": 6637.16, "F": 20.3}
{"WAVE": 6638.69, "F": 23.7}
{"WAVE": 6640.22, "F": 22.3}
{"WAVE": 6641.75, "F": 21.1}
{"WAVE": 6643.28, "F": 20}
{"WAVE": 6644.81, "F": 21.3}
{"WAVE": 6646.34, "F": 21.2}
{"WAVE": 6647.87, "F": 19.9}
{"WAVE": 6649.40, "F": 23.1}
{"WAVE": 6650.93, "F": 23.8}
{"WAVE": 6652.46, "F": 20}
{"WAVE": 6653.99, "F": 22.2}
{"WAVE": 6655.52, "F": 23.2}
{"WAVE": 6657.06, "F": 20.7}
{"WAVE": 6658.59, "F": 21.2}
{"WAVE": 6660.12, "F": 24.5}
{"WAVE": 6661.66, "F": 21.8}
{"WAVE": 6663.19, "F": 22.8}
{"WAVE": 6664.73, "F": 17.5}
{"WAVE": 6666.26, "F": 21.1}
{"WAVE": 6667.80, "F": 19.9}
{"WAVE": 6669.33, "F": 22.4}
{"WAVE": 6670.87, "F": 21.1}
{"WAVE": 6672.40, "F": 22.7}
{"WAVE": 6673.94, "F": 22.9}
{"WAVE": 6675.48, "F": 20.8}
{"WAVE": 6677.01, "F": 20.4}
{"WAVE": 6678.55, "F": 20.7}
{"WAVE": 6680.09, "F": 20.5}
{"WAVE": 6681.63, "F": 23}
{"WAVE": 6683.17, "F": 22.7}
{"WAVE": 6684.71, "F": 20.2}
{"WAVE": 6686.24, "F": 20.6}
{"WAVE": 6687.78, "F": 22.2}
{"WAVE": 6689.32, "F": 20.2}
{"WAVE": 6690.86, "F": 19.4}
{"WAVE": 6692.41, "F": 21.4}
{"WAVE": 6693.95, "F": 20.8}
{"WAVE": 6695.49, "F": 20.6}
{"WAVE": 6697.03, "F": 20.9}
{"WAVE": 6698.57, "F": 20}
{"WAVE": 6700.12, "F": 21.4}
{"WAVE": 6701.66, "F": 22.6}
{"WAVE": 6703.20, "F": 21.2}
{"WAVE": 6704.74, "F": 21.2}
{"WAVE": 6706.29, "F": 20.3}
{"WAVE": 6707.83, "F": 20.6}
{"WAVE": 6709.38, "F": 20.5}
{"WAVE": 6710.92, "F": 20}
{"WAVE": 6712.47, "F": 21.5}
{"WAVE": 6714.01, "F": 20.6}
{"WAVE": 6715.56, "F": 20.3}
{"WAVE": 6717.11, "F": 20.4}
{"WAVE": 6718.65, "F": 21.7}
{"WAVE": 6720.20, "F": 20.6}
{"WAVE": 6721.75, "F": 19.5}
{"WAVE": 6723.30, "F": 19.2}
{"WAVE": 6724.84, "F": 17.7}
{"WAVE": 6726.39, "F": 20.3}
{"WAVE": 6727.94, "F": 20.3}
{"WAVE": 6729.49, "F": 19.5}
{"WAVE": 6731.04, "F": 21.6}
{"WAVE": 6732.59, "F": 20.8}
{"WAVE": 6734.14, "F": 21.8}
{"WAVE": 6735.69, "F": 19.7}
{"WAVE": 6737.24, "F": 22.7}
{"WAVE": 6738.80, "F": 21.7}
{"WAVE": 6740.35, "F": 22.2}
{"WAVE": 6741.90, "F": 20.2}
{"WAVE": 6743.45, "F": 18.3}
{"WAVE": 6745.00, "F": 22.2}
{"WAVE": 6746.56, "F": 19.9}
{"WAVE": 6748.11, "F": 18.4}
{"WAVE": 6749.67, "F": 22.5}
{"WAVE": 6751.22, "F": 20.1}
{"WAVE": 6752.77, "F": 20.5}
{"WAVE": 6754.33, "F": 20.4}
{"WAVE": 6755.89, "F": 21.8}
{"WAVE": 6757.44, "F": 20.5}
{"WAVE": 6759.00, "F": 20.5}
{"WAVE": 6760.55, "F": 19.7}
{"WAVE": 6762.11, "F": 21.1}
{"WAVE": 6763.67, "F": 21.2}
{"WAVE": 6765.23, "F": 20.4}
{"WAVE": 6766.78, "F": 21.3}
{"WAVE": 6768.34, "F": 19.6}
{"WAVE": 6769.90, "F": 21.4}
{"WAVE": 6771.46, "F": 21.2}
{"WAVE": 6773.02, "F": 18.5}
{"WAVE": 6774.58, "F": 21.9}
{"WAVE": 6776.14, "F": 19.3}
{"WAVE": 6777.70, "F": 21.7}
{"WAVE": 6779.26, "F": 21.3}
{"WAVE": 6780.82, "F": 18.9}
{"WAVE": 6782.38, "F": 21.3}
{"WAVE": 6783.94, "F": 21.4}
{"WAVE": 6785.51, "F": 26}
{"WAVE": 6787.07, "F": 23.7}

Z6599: 128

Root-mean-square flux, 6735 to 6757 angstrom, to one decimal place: 20.8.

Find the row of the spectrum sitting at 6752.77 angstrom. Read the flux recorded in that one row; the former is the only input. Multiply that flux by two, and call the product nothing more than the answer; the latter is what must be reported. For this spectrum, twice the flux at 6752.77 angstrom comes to 41.0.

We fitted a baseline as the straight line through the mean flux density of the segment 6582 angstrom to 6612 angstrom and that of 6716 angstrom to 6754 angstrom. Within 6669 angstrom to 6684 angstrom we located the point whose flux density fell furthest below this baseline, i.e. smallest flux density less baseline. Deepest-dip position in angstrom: 6677.01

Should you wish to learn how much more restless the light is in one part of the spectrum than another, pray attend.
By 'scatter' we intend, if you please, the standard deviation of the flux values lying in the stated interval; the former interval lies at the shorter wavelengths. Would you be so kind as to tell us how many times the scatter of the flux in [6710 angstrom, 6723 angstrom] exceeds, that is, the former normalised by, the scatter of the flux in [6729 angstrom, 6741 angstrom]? 0.63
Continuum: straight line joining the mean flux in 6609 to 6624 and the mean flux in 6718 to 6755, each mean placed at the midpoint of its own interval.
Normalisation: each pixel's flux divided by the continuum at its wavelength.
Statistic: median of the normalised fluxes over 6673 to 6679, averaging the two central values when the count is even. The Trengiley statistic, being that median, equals 0.99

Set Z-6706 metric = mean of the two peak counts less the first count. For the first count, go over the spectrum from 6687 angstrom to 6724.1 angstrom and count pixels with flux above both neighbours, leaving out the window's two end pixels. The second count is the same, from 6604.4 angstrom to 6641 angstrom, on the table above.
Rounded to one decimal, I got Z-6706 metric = 1.5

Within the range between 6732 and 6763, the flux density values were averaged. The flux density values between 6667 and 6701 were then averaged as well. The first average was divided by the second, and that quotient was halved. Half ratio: 0.491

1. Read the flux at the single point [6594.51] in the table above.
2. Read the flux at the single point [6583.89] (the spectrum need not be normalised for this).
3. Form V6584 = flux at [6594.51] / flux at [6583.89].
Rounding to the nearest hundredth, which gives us 1.08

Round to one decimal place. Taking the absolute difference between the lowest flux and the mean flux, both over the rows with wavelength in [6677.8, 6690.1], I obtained 1.1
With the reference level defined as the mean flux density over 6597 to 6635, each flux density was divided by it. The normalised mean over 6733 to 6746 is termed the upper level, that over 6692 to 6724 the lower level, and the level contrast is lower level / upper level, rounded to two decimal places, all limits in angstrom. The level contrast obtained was 0.98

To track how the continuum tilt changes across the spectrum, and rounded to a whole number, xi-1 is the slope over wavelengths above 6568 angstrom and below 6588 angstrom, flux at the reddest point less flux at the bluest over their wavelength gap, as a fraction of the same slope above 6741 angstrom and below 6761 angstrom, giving -12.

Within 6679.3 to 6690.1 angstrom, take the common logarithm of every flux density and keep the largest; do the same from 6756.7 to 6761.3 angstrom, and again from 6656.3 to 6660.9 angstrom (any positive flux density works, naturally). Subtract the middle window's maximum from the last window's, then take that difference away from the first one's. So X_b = 1.28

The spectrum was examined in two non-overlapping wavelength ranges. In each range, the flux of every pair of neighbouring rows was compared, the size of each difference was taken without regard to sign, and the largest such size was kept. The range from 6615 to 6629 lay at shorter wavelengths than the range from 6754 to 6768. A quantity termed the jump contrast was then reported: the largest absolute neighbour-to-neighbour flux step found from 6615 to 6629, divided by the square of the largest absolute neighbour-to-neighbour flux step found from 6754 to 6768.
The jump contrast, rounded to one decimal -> 1.0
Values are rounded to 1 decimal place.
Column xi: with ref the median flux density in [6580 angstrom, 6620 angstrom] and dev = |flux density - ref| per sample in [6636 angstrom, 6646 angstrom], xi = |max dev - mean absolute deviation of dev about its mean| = 1.6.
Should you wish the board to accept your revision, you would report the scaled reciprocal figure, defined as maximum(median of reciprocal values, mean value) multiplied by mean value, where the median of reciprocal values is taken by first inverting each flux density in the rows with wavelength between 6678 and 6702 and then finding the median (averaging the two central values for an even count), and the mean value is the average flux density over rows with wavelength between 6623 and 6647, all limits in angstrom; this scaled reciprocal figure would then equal 472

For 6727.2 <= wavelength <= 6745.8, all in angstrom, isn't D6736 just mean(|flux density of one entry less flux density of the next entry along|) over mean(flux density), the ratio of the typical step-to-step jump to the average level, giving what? 0.083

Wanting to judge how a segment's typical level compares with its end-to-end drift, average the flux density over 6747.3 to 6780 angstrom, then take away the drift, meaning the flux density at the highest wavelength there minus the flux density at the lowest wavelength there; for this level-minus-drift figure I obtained 18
